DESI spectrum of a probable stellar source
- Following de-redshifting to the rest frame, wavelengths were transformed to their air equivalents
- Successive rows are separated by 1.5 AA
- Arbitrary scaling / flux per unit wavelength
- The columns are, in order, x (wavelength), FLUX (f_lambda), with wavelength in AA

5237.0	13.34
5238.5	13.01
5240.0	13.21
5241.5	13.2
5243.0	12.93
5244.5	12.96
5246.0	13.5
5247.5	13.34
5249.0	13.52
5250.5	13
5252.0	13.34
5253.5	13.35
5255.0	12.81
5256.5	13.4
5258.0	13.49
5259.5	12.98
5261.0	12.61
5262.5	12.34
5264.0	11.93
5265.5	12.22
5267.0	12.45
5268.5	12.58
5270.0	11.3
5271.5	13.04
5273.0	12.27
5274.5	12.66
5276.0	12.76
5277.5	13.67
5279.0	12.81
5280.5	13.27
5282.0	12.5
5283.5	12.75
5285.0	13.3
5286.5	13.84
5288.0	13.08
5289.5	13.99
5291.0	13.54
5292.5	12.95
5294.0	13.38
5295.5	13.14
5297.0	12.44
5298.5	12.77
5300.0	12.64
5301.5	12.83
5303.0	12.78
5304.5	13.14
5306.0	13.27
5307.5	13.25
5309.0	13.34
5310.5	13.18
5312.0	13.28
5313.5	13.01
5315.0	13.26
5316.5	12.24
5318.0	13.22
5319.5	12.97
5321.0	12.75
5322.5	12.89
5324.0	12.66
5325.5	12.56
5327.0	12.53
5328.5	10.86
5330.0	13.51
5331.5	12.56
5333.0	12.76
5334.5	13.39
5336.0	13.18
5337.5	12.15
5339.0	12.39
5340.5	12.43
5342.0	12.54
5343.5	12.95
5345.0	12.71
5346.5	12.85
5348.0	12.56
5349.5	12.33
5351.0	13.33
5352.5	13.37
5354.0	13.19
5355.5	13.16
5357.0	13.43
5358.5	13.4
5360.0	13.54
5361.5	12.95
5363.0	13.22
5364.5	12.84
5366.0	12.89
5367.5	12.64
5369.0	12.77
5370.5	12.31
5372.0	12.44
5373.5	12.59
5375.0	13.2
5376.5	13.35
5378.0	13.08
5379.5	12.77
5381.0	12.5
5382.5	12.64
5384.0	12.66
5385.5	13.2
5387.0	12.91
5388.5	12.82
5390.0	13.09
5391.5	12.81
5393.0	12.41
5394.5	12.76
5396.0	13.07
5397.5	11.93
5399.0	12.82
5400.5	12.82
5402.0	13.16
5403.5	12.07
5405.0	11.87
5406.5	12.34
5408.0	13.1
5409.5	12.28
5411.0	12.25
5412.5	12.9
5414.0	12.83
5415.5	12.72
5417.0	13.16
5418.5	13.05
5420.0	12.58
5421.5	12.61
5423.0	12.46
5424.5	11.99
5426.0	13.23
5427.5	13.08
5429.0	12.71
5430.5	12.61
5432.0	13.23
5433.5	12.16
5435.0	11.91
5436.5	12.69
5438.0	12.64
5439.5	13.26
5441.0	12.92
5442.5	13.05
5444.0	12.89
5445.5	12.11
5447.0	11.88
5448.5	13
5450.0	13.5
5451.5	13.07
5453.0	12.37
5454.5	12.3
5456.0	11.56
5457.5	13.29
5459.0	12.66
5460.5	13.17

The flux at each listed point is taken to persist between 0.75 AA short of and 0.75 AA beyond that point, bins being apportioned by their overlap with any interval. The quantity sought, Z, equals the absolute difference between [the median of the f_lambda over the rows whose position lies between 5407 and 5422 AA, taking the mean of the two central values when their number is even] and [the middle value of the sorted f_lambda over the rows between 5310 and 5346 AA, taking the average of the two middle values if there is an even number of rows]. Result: 0.02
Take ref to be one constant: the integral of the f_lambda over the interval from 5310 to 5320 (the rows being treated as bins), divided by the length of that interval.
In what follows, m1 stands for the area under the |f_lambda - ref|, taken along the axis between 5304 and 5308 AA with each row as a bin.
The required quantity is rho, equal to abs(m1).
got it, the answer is 0.8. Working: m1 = 0.8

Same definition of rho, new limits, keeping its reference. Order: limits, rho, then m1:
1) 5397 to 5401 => 1.9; 1.9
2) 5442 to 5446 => 1.4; 1.4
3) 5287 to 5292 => 2.5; 2.5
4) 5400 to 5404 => 1.6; 1.6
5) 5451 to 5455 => 1.9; 1.9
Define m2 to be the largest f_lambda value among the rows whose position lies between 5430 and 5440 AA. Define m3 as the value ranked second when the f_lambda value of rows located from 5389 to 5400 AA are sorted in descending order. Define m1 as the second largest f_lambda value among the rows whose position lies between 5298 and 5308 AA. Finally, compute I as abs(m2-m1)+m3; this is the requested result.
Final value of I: 13.1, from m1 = 13.25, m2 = 13.26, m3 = 13.07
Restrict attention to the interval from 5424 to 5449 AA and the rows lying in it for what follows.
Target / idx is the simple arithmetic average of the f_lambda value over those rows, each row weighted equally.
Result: 12.7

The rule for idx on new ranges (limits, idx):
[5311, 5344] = 12.7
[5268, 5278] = 12.6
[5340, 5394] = 12.9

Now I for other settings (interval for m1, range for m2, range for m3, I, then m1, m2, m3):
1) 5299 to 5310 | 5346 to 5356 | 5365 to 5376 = 13.0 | 13.27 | 13.37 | 12.89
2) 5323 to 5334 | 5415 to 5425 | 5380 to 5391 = 13.5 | 12.76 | 13.16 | 13.09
